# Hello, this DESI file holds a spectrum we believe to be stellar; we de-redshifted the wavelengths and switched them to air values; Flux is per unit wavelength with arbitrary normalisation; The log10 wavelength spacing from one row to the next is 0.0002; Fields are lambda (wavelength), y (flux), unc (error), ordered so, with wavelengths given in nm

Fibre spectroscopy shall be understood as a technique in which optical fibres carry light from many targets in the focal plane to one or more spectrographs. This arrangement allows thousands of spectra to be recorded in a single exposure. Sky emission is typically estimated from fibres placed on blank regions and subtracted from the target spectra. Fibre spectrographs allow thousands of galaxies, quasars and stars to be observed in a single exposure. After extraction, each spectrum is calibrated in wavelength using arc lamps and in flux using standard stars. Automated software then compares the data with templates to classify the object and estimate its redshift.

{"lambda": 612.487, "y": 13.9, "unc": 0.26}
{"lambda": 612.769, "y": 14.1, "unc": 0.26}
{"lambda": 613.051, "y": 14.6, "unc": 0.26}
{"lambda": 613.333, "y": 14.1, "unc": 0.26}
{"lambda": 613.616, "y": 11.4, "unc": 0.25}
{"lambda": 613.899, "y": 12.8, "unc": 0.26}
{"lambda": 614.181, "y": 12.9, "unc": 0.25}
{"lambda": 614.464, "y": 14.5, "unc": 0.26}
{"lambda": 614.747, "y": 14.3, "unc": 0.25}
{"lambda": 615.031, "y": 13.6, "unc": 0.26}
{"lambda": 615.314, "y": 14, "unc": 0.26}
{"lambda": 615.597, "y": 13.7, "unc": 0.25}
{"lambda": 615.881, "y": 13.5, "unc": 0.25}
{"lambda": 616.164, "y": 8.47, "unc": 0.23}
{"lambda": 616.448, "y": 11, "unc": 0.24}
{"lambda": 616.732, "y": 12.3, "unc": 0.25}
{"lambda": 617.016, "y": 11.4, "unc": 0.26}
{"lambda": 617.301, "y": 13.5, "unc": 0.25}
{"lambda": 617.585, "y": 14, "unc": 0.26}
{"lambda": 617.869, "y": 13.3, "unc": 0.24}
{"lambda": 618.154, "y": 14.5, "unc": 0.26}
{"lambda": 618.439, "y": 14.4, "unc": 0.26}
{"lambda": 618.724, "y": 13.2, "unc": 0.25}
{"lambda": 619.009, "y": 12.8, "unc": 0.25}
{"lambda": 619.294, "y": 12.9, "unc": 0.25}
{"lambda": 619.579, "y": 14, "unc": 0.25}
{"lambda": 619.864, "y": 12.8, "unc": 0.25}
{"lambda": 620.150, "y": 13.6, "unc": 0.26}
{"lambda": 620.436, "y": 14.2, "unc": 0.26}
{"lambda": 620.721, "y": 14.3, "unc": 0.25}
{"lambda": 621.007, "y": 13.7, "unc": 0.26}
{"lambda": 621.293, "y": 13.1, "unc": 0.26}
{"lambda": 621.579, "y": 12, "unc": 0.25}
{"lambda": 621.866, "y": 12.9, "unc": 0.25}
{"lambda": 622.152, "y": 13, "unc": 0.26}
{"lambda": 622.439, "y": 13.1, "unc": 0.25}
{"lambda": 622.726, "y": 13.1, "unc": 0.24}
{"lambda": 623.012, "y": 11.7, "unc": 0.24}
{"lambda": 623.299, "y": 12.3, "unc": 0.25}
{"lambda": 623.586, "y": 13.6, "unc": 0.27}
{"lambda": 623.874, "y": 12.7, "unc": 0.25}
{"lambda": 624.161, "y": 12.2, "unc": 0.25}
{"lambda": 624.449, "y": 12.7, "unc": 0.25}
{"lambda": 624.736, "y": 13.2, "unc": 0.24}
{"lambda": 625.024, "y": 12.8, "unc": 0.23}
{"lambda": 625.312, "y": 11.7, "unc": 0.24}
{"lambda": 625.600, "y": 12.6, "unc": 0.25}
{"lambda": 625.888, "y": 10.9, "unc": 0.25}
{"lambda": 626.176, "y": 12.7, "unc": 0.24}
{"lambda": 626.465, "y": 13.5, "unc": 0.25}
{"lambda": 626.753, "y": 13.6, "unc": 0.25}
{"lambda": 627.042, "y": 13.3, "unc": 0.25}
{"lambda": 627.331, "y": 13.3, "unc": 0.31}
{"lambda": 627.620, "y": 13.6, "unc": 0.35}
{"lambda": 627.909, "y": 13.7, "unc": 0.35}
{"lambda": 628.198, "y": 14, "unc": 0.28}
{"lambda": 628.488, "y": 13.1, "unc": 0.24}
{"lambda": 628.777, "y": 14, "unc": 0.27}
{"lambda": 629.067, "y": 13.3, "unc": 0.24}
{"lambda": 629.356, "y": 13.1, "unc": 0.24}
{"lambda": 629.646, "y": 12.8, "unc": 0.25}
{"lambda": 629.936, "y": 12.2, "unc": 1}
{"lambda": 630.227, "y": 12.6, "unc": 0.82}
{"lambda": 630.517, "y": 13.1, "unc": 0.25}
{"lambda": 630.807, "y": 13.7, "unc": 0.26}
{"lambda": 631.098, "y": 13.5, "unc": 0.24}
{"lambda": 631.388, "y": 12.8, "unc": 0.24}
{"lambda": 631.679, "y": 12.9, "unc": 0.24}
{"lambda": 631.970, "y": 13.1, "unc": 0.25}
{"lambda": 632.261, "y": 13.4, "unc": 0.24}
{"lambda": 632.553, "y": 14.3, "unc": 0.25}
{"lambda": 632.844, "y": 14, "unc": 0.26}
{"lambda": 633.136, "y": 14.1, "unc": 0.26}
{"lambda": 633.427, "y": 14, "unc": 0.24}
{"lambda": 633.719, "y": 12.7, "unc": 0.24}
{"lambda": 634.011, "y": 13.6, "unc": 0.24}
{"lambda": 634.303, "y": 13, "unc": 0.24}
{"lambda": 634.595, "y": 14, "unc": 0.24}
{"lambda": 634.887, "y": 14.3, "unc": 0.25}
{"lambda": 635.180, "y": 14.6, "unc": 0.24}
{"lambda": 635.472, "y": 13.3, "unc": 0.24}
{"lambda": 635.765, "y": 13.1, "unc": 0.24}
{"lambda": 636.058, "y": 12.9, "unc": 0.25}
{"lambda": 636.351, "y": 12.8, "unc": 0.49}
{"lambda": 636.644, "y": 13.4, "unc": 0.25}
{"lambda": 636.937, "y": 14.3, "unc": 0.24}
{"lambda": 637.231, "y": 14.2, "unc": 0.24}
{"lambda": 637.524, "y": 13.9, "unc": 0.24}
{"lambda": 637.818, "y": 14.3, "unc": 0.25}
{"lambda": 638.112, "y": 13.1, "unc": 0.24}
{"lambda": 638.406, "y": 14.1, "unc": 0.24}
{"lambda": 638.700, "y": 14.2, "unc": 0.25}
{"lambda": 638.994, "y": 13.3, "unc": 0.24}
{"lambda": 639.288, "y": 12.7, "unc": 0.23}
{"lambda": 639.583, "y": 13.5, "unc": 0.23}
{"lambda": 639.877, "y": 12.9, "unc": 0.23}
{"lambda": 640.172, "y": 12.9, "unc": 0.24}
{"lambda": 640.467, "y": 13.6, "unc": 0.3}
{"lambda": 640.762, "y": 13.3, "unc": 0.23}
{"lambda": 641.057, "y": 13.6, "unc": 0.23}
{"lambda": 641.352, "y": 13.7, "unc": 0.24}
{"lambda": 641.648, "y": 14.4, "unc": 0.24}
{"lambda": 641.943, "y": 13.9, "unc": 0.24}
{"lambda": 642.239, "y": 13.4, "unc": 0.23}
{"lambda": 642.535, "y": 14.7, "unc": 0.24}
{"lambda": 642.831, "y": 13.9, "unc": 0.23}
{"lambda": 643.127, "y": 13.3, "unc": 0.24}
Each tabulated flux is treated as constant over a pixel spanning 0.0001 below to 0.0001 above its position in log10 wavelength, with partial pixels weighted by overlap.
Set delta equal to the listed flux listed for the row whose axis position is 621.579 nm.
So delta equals 12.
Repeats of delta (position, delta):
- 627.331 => 13.3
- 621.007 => 13.7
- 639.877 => 12.9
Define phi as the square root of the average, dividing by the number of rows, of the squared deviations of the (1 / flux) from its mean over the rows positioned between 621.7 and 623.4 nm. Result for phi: 0.0034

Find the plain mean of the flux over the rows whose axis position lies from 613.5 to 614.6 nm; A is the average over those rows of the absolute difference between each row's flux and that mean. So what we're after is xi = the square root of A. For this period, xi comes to 0.89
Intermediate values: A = 0.8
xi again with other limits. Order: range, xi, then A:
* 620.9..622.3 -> 0.63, 0.4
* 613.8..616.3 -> 1.06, 1.1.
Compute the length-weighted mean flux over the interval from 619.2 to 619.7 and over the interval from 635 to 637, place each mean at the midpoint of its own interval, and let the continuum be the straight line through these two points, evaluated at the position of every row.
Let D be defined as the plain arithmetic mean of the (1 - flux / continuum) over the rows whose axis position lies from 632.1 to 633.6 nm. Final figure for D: -0.04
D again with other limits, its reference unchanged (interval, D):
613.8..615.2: -0.01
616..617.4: 0.16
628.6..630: 0.03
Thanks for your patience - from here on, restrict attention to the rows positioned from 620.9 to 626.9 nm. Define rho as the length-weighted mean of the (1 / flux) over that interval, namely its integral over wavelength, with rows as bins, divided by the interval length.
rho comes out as 0.0789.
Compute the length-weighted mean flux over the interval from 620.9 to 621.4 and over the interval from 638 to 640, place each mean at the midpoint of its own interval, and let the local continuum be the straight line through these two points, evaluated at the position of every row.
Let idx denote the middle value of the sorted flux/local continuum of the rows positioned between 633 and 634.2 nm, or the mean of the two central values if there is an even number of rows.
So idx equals 1.03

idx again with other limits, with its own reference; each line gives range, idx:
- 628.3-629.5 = 0.98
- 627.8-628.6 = 1.02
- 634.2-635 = 1.04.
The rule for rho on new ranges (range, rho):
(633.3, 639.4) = 0.0736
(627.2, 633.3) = 0.0750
